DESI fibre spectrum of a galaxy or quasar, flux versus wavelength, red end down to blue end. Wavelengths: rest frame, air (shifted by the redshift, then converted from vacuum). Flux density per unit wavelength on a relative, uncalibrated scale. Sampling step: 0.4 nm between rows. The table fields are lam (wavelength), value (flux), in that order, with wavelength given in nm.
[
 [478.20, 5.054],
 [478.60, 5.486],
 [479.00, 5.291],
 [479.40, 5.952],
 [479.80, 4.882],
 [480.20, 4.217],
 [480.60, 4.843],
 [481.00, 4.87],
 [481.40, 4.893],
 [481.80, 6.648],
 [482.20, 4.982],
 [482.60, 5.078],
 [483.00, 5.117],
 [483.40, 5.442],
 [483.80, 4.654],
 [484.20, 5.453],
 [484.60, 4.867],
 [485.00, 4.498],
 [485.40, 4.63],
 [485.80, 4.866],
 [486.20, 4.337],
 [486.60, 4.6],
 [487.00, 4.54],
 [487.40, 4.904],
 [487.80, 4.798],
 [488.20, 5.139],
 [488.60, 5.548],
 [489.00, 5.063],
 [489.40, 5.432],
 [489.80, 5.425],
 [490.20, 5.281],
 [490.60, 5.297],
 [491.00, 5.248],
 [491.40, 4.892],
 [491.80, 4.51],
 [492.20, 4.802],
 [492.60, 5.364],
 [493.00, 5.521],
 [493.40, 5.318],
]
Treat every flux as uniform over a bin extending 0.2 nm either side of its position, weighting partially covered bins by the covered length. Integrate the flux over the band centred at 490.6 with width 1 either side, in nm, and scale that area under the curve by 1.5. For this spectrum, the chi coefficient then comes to 15.7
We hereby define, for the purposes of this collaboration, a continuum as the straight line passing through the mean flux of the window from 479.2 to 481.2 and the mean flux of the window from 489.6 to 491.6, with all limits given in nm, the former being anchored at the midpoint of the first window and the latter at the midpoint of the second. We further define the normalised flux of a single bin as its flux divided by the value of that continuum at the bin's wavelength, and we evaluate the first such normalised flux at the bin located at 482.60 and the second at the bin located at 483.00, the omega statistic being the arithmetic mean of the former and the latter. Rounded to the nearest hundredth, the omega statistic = 1.02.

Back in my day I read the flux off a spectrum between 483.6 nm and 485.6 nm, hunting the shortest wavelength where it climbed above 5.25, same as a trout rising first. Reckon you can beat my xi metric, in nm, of 484.20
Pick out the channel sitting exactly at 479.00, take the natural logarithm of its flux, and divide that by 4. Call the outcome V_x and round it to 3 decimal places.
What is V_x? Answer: 0.417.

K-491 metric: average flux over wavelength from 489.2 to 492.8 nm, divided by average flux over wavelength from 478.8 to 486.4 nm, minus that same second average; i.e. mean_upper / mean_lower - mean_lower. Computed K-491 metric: -4.01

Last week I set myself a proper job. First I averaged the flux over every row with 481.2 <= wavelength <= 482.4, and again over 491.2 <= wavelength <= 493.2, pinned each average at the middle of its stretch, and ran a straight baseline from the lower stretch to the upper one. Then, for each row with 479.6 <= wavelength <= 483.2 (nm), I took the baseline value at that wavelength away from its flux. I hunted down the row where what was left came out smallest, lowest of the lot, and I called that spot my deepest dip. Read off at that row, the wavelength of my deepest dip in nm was 480.20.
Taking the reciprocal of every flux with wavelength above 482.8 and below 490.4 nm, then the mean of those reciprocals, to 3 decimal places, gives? 0.202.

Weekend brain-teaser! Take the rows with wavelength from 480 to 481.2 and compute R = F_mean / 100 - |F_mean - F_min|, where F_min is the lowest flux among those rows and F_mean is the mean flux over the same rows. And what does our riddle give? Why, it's -0.38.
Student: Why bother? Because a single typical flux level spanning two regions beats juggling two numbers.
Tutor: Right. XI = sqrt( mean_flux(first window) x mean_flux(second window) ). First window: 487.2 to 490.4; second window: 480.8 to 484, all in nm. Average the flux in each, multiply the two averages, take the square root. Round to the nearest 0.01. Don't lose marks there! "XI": 5.20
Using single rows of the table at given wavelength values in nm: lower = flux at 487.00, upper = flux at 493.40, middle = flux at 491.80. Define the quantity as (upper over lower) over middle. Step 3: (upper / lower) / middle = 0.26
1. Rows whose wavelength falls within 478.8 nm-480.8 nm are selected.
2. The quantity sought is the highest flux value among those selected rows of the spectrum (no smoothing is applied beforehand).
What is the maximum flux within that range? 5.952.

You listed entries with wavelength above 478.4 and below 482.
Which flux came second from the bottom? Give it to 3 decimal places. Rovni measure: 4.843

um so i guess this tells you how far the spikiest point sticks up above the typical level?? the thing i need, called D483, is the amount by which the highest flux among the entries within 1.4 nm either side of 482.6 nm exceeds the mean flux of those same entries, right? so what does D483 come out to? 1.4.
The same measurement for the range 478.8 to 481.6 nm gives 1.0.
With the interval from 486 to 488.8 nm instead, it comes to 0.7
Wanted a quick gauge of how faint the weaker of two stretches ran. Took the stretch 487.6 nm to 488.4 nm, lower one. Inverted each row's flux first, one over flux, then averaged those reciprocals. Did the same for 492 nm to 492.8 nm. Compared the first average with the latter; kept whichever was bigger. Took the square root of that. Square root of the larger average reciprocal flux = 0.449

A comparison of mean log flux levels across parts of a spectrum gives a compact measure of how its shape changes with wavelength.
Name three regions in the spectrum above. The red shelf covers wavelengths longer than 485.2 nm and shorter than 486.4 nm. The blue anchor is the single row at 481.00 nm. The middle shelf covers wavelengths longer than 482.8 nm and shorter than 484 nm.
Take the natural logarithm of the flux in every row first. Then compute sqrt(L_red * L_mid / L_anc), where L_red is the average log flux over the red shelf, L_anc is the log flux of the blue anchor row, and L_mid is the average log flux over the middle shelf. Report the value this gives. 1.25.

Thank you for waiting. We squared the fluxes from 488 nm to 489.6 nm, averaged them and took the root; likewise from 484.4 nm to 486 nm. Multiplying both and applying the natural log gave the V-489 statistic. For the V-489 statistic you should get 3.22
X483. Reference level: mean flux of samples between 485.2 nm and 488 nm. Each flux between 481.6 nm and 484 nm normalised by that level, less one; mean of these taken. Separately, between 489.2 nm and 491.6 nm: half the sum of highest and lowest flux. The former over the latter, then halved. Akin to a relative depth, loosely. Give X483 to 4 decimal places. 0.0135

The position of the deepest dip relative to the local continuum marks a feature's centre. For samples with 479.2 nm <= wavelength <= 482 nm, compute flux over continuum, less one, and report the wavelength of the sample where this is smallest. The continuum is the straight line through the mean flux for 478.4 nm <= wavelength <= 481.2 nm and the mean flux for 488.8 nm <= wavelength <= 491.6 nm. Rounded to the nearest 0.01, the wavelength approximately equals 480.20 nm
